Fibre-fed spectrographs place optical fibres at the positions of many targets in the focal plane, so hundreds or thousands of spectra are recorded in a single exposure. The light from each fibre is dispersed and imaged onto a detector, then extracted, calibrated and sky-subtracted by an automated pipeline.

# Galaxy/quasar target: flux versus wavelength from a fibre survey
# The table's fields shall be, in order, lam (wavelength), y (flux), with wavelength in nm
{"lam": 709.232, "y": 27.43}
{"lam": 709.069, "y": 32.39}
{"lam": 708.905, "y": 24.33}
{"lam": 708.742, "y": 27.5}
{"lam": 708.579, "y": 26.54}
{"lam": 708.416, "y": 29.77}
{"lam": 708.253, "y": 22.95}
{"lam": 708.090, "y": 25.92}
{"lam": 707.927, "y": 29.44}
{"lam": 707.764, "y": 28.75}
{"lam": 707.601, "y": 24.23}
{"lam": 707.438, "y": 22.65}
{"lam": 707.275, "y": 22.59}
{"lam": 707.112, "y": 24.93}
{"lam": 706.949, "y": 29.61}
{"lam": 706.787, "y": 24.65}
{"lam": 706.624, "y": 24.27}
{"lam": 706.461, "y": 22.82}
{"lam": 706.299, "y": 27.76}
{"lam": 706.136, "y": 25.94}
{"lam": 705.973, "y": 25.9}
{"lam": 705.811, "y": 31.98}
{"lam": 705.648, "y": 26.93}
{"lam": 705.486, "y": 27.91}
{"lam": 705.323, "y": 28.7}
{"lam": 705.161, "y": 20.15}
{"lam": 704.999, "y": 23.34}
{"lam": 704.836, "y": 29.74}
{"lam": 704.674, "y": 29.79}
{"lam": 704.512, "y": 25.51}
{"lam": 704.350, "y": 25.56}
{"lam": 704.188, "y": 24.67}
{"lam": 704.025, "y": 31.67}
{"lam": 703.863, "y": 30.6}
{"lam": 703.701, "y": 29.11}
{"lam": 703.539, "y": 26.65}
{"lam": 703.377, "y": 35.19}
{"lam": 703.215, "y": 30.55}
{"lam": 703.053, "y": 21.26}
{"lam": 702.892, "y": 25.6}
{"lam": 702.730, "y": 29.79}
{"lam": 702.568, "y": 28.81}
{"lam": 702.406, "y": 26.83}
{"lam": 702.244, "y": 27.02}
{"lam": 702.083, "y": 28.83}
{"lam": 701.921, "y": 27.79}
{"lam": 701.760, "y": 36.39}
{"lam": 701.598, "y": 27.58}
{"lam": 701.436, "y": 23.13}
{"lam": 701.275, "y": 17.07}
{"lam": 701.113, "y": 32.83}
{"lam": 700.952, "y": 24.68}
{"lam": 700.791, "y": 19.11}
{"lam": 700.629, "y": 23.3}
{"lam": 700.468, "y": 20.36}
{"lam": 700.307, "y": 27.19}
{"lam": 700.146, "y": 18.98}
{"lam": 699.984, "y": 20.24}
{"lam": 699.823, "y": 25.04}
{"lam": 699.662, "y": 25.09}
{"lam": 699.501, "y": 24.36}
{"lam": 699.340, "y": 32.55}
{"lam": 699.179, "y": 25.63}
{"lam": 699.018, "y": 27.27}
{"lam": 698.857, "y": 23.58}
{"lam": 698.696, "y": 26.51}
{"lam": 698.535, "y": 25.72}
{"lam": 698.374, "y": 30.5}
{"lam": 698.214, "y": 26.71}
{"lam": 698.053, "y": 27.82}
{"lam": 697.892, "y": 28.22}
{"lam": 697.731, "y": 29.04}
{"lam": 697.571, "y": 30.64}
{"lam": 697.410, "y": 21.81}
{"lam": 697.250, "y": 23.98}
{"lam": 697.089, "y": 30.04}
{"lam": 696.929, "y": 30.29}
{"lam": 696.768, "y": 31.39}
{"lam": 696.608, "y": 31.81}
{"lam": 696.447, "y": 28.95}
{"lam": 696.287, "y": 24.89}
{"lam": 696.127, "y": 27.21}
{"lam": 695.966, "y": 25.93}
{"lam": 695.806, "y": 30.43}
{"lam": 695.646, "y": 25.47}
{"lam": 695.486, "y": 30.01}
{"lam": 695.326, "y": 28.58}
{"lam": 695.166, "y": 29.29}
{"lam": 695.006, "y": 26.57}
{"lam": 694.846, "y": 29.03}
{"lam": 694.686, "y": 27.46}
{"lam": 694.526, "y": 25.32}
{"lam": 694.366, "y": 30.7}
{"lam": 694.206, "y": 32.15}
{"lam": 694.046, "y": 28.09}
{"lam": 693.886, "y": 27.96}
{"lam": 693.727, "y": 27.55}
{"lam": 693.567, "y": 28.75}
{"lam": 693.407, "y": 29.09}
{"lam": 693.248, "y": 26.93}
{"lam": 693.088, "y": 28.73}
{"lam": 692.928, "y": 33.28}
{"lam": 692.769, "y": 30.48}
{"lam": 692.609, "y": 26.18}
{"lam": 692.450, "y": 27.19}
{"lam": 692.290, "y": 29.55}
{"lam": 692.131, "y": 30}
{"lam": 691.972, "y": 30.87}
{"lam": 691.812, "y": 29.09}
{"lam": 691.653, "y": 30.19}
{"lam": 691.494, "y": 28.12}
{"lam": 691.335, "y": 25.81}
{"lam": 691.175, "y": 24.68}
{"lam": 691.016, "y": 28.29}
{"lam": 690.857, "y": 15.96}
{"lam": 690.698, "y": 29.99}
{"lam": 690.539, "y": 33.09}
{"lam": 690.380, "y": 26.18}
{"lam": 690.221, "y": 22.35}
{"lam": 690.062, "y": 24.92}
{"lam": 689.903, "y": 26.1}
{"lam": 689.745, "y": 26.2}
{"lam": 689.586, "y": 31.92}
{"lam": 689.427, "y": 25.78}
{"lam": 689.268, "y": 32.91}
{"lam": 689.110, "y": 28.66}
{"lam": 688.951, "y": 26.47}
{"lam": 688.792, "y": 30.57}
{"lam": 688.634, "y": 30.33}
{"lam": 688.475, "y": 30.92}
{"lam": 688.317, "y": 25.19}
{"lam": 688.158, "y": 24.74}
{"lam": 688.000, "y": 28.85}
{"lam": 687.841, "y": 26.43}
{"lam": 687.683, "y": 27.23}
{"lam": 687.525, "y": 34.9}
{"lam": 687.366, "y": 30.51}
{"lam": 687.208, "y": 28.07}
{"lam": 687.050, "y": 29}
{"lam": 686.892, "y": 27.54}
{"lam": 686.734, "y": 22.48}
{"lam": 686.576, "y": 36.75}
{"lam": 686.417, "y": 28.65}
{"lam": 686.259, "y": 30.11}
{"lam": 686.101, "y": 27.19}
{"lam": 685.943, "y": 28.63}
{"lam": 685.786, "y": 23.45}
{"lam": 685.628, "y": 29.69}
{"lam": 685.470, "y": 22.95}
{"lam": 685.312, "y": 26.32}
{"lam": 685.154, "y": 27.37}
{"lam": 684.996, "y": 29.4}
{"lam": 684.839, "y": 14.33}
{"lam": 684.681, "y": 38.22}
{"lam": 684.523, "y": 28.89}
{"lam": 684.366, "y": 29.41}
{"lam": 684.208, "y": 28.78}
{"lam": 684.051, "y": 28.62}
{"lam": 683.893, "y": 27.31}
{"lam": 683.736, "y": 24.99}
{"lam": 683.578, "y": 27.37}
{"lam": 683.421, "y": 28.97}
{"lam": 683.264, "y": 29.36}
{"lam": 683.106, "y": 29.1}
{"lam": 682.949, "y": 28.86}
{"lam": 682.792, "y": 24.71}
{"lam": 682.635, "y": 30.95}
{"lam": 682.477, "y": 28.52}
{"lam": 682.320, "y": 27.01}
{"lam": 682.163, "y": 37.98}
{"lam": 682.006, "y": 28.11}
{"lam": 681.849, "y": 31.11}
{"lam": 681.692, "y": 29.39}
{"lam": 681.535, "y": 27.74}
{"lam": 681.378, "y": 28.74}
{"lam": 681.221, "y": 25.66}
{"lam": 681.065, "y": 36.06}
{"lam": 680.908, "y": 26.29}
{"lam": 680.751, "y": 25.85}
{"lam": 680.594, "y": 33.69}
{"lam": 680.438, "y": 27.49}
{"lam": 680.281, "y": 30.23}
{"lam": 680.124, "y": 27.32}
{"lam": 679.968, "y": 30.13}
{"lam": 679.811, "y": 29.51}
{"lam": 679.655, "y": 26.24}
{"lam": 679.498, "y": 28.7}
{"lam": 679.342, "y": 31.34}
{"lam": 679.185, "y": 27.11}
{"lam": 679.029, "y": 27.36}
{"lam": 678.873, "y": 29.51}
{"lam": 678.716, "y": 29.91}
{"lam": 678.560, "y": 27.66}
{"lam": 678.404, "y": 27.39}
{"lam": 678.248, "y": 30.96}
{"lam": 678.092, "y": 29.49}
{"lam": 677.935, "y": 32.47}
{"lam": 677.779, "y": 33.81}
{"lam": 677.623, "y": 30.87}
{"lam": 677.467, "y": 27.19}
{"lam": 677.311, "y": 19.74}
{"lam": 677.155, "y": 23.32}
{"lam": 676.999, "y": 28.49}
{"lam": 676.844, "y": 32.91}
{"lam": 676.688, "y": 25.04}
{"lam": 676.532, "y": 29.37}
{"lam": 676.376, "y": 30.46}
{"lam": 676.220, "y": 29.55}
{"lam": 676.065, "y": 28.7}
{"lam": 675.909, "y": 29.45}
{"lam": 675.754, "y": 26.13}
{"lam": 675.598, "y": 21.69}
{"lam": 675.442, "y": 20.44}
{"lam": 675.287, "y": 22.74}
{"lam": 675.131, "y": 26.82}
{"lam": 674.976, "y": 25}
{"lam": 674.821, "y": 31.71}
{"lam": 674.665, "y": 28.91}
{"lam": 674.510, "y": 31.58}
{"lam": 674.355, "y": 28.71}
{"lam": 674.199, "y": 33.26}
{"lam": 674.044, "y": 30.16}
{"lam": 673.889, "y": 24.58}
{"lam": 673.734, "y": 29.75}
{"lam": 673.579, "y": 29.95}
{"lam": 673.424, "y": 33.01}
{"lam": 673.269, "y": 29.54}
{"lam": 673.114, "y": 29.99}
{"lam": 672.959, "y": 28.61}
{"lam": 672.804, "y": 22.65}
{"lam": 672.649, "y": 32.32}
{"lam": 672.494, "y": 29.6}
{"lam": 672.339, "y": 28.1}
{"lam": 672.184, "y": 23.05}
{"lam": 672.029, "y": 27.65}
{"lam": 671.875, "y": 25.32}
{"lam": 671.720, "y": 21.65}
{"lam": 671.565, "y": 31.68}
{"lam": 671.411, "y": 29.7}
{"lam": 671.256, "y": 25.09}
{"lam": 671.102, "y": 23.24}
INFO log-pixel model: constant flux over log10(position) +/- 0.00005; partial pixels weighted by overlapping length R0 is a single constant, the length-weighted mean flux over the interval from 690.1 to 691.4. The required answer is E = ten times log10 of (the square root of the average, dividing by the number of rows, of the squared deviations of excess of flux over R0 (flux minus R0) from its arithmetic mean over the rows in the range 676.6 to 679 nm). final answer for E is 5.6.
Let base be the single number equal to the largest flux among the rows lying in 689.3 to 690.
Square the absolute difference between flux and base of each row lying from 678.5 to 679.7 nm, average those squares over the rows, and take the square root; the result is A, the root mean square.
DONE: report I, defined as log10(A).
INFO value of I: 0.58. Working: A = 3.8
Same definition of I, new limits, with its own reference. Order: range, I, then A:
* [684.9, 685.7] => 0.73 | 5.4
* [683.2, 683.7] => 0.54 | 3.5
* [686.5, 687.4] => 0.71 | 5.1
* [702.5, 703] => 0.63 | 4.2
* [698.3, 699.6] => 0.75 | 5.7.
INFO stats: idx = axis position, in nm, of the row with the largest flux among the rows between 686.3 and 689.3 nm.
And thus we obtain 686.576 nm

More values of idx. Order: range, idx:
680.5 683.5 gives 682.163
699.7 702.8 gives 701.760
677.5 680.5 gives 677.779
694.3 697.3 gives 696.608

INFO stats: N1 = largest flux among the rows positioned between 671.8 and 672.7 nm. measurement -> 32.32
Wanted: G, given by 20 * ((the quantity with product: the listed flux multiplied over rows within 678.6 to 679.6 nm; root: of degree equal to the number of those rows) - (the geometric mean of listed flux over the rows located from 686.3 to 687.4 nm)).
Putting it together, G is 4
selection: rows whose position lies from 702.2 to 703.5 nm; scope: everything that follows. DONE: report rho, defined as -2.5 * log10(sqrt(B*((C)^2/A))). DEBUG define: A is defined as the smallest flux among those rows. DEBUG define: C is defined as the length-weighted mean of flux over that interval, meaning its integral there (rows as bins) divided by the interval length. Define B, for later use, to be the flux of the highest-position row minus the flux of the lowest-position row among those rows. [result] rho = -3.10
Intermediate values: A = 21.26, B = 8.2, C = 28.1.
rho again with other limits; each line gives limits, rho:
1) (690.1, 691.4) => -2.70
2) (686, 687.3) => -1.89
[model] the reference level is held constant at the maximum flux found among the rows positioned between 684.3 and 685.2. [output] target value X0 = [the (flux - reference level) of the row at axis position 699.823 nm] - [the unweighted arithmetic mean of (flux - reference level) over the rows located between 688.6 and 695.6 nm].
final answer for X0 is -3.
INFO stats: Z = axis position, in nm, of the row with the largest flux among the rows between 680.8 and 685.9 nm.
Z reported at 684.681 nm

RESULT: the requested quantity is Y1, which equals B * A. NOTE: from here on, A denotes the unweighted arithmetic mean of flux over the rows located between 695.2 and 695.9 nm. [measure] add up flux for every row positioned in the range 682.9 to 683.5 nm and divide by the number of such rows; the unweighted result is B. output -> 832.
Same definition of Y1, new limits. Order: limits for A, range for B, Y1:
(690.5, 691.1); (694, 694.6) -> 780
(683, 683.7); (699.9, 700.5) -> 623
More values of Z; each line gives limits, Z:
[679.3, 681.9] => 681.065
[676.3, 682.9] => 682.163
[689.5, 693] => 692.928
